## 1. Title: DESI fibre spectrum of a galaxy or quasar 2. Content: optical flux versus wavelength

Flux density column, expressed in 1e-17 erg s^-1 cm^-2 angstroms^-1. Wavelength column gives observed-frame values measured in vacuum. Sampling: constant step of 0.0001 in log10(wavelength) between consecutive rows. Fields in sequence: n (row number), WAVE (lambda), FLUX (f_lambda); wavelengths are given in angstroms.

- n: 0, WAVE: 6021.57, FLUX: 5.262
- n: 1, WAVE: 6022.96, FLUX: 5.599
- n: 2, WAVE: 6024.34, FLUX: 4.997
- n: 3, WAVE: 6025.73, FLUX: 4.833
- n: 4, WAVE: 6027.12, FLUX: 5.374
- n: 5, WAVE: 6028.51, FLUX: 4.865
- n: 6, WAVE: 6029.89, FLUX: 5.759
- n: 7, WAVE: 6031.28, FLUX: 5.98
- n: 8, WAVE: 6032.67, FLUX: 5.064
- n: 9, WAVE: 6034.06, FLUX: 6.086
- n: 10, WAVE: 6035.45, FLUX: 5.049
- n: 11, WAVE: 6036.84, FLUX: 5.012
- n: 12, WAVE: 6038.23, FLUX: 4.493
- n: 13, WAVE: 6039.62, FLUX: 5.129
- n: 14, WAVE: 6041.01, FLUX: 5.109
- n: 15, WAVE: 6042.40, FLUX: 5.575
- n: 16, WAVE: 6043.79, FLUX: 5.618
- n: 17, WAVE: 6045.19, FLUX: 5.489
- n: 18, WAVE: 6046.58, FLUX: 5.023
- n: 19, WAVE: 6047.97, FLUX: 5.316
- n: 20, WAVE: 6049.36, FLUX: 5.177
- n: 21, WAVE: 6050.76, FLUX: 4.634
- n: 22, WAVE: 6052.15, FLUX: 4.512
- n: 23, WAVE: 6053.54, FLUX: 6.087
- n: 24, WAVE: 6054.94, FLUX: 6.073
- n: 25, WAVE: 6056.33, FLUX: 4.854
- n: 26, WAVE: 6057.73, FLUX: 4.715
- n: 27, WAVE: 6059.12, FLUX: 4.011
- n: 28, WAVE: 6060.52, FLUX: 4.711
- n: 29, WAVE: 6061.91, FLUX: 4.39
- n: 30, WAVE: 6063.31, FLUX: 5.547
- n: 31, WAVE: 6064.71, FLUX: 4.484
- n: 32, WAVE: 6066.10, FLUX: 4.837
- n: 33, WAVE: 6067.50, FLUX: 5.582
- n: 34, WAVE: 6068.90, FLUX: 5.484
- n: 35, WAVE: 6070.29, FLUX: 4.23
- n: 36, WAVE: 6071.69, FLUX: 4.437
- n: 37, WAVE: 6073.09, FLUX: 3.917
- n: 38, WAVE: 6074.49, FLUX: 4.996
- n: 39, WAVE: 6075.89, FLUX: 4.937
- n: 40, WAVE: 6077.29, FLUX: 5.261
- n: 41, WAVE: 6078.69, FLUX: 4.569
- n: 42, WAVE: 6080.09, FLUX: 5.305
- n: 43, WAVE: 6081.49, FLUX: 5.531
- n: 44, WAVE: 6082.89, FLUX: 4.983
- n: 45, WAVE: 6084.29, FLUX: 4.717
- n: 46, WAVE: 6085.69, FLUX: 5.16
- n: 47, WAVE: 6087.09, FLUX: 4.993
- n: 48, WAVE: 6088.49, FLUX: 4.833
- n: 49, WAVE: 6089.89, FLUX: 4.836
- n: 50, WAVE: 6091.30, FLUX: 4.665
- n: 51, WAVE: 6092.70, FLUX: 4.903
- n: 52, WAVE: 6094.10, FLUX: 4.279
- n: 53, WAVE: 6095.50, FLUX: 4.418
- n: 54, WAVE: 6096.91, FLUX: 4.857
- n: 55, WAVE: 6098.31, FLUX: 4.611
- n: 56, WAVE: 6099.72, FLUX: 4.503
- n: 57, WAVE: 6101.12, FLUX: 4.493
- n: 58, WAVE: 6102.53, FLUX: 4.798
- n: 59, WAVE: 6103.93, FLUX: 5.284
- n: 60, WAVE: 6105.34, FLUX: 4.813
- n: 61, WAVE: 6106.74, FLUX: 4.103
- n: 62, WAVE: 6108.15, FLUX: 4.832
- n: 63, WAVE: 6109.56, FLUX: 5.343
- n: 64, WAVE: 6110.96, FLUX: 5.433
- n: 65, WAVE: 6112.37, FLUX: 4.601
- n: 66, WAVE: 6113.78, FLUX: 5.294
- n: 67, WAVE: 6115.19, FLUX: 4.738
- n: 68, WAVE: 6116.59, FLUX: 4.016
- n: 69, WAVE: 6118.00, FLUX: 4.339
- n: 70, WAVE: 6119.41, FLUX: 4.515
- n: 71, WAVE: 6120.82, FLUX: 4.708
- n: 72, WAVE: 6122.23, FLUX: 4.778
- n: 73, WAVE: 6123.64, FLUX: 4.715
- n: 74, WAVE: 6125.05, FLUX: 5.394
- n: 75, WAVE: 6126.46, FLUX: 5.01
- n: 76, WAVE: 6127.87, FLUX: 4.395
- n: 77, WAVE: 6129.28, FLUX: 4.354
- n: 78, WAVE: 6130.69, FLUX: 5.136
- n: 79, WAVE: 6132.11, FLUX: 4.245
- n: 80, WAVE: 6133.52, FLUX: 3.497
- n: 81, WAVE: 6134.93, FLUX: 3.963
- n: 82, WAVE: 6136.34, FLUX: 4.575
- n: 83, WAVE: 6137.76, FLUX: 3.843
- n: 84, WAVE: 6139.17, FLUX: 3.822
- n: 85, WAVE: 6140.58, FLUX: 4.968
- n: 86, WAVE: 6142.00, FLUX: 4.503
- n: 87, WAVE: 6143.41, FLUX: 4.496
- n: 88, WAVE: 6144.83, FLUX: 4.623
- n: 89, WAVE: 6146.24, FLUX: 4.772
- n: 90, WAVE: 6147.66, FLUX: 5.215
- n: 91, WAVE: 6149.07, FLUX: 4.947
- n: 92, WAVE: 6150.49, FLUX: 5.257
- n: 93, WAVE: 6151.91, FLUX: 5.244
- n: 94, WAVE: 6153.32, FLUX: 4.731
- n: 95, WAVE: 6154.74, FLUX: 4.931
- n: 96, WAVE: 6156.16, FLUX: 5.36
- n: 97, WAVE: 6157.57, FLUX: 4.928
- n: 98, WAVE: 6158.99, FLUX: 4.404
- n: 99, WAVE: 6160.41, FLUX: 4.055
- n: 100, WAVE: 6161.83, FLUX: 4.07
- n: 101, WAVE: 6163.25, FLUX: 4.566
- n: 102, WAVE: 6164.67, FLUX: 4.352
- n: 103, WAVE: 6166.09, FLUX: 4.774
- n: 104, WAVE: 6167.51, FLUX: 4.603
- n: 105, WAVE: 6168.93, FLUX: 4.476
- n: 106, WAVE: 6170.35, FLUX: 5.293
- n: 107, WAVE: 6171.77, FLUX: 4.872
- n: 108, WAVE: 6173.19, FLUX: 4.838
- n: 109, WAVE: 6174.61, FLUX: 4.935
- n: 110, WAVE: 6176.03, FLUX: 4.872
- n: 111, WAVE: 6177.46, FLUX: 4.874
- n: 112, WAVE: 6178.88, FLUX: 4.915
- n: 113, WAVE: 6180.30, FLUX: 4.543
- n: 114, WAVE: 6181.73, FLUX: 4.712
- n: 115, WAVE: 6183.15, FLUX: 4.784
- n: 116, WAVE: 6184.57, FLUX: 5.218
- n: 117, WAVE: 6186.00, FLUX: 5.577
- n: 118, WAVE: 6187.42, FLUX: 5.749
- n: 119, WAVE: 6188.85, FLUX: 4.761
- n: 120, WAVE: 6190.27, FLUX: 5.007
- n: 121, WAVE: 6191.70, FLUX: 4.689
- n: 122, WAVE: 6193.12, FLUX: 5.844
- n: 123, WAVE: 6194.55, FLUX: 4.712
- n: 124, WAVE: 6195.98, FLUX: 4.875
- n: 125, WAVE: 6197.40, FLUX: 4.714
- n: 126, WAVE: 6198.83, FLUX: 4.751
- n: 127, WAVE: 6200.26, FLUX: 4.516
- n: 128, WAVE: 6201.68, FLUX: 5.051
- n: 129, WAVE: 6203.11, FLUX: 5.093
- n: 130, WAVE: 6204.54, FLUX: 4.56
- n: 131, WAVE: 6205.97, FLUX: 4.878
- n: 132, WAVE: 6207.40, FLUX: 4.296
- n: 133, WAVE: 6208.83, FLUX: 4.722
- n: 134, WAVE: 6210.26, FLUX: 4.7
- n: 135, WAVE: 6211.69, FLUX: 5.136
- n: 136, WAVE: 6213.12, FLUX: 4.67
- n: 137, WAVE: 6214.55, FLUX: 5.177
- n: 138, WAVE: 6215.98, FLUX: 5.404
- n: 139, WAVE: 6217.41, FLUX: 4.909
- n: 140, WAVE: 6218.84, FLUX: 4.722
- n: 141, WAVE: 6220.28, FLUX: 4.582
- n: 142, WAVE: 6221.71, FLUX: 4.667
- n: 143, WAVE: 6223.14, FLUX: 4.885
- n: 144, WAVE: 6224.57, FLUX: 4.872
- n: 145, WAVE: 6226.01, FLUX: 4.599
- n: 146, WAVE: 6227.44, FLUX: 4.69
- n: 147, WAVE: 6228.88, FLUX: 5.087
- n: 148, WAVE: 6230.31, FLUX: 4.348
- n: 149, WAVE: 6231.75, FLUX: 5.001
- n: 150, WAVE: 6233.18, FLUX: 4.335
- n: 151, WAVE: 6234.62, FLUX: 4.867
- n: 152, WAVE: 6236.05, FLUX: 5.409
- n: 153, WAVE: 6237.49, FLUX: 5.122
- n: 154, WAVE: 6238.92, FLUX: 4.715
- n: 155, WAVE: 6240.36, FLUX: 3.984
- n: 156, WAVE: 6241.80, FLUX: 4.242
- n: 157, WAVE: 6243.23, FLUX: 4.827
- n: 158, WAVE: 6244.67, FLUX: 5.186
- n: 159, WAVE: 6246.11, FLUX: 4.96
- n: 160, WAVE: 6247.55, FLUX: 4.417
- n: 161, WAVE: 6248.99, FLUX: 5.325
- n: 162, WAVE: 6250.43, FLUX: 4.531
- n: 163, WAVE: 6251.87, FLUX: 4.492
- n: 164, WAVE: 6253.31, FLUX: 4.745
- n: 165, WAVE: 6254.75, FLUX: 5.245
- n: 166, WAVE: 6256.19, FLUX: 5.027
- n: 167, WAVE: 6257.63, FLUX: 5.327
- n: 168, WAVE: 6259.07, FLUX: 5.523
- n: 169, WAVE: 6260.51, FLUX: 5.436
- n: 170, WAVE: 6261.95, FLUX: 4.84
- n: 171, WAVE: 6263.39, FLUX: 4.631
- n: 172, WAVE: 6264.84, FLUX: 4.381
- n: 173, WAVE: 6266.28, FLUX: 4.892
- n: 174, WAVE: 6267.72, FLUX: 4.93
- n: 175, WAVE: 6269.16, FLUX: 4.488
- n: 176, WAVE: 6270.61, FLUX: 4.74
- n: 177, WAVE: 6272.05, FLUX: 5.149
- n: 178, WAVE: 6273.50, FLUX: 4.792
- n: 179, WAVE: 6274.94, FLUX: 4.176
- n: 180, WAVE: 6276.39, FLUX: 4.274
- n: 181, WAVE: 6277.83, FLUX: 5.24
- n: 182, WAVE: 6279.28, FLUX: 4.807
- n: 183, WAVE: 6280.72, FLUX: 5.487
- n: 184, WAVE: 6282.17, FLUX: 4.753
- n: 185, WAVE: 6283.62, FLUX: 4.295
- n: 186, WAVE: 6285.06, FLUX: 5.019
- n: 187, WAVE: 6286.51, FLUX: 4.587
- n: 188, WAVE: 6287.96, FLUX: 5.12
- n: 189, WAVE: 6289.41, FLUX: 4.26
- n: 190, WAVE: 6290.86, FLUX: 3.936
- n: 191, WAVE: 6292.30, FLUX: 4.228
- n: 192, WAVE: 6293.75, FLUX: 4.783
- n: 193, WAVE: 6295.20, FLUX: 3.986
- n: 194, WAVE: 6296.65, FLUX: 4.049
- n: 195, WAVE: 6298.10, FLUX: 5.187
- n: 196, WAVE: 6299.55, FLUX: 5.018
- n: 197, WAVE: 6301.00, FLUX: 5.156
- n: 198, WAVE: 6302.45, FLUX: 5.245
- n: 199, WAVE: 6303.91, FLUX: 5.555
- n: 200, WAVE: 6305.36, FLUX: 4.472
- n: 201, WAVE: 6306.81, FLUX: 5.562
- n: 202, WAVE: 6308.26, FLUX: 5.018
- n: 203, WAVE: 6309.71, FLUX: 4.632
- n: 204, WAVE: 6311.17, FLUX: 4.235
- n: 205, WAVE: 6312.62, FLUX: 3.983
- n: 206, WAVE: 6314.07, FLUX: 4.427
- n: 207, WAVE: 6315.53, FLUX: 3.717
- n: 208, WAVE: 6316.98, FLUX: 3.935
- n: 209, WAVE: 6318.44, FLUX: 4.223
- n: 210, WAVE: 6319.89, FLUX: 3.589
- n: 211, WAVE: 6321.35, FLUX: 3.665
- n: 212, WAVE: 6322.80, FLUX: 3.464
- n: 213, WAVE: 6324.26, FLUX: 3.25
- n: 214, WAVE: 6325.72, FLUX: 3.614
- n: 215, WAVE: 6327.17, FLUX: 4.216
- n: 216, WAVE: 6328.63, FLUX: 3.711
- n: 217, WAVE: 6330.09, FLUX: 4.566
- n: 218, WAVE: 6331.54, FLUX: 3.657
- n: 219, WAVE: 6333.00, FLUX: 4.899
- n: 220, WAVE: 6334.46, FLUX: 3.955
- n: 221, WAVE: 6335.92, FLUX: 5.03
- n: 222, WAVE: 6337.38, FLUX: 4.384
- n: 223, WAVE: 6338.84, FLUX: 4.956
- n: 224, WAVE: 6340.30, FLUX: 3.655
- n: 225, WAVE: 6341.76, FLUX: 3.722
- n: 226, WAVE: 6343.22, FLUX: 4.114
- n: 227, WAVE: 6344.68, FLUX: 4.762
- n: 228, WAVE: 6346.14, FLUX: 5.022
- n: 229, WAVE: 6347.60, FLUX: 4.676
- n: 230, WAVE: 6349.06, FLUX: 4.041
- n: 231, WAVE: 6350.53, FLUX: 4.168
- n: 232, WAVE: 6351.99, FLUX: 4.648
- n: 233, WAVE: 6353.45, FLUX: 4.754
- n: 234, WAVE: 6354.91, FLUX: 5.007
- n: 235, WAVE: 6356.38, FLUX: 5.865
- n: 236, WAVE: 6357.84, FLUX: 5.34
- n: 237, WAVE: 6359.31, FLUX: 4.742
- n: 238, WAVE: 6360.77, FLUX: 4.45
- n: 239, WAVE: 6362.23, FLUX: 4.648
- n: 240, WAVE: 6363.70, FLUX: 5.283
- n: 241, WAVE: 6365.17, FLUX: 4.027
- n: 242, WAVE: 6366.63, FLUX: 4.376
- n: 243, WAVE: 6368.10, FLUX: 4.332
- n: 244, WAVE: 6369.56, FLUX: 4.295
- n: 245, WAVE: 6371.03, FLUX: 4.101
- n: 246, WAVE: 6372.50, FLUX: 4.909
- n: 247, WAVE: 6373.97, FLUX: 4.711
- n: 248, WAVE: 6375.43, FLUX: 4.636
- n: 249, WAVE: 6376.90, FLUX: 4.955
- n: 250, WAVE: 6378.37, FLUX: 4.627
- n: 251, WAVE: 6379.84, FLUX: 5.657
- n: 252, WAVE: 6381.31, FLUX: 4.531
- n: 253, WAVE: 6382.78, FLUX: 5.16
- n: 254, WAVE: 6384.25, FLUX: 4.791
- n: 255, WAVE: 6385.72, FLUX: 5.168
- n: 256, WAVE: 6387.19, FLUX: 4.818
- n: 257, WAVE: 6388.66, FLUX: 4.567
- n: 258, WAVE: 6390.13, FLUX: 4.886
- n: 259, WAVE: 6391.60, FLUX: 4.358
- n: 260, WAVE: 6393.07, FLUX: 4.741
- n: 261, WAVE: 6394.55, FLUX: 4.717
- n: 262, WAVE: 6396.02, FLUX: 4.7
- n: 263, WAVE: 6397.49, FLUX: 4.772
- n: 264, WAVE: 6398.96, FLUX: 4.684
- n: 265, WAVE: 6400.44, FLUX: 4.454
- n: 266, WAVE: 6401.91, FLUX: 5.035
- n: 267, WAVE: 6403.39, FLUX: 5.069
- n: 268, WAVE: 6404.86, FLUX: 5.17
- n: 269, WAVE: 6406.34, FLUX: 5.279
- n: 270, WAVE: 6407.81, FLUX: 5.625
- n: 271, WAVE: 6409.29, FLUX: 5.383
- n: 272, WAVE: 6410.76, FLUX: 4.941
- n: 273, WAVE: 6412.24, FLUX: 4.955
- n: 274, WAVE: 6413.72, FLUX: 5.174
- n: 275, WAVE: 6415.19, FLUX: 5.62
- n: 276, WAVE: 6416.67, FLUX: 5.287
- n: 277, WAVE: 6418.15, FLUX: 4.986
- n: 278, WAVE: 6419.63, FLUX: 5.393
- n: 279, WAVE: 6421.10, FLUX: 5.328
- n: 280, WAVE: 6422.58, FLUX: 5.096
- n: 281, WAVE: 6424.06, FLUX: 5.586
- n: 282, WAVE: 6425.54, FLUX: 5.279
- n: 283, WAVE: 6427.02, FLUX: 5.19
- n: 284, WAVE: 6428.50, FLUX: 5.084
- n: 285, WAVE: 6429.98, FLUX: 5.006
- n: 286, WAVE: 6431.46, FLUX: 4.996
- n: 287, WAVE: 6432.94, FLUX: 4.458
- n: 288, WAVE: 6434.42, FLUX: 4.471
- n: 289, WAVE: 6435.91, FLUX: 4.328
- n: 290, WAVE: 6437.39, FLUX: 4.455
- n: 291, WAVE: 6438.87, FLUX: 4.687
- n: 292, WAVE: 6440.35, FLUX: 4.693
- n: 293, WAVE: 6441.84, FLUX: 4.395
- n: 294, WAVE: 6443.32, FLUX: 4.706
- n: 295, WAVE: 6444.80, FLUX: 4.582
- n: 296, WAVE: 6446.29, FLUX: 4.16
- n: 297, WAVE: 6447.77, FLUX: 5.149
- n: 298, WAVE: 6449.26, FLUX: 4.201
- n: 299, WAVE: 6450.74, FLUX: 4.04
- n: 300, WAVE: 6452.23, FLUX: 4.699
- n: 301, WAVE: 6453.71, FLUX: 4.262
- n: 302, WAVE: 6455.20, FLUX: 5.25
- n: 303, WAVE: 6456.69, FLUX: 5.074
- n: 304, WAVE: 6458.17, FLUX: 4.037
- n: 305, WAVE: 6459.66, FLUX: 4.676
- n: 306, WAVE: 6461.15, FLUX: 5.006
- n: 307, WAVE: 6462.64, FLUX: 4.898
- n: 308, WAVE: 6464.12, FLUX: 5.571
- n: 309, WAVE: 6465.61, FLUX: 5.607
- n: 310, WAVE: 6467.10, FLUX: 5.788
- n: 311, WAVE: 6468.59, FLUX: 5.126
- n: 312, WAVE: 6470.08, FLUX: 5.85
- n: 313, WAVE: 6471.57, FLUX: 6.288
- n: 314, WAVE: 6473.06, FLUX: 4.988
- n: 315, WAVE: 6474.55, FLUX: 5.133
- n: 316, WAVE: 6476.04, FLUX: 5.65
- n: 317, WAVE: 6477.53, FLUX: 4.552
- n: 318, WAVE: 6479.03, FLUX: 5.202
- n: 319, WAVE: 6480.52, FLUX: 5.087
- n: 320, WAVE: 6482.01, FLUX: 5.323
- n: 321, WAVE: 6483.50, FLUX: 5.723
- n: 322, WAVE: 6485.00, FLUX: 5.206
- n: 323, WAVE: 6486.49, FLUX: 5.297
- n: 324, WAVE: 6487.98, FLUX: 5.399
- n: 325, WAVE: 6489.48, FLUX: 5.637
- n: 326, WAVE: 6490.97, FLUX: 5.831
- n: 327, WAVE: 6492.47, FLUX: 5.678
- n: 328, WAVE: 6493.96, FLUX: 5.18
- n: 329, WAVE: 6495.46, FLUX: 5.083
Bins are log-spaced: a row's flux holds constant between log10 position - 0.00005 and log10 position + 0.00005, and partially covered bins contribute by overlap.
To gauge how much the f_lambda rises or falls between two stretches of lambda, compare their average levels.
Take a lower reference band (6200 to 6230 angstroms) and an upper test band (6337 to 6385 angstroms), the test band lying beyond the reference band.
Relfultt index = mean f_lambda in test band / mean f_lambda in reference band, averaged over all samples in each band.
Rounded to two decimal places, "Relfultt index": 0.96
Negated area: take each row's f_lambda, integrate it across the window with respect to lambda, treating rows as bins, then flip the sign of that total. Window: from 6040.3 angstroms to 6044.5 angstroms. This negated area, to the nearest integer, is -23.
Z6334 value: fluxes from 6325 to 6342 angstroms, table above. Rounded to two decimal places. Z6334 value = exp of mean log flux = 4.16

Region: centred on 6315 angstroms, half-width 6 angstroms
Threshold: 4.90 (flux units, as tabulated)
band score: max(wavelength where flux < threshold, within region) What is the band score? 6319.89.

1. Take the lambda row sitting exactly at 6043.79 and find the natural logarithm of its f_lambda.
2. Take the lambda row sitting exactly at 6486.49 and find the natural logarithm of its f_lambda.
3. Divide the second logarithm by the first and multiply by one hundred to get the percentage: 97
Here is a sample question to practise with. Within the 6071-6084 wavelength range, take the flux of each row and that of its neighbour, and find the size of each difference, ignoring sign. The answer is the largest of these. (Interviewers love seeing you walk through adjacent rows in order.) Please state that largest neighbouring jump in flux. 1.08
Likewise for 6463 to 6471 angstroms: 0.72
